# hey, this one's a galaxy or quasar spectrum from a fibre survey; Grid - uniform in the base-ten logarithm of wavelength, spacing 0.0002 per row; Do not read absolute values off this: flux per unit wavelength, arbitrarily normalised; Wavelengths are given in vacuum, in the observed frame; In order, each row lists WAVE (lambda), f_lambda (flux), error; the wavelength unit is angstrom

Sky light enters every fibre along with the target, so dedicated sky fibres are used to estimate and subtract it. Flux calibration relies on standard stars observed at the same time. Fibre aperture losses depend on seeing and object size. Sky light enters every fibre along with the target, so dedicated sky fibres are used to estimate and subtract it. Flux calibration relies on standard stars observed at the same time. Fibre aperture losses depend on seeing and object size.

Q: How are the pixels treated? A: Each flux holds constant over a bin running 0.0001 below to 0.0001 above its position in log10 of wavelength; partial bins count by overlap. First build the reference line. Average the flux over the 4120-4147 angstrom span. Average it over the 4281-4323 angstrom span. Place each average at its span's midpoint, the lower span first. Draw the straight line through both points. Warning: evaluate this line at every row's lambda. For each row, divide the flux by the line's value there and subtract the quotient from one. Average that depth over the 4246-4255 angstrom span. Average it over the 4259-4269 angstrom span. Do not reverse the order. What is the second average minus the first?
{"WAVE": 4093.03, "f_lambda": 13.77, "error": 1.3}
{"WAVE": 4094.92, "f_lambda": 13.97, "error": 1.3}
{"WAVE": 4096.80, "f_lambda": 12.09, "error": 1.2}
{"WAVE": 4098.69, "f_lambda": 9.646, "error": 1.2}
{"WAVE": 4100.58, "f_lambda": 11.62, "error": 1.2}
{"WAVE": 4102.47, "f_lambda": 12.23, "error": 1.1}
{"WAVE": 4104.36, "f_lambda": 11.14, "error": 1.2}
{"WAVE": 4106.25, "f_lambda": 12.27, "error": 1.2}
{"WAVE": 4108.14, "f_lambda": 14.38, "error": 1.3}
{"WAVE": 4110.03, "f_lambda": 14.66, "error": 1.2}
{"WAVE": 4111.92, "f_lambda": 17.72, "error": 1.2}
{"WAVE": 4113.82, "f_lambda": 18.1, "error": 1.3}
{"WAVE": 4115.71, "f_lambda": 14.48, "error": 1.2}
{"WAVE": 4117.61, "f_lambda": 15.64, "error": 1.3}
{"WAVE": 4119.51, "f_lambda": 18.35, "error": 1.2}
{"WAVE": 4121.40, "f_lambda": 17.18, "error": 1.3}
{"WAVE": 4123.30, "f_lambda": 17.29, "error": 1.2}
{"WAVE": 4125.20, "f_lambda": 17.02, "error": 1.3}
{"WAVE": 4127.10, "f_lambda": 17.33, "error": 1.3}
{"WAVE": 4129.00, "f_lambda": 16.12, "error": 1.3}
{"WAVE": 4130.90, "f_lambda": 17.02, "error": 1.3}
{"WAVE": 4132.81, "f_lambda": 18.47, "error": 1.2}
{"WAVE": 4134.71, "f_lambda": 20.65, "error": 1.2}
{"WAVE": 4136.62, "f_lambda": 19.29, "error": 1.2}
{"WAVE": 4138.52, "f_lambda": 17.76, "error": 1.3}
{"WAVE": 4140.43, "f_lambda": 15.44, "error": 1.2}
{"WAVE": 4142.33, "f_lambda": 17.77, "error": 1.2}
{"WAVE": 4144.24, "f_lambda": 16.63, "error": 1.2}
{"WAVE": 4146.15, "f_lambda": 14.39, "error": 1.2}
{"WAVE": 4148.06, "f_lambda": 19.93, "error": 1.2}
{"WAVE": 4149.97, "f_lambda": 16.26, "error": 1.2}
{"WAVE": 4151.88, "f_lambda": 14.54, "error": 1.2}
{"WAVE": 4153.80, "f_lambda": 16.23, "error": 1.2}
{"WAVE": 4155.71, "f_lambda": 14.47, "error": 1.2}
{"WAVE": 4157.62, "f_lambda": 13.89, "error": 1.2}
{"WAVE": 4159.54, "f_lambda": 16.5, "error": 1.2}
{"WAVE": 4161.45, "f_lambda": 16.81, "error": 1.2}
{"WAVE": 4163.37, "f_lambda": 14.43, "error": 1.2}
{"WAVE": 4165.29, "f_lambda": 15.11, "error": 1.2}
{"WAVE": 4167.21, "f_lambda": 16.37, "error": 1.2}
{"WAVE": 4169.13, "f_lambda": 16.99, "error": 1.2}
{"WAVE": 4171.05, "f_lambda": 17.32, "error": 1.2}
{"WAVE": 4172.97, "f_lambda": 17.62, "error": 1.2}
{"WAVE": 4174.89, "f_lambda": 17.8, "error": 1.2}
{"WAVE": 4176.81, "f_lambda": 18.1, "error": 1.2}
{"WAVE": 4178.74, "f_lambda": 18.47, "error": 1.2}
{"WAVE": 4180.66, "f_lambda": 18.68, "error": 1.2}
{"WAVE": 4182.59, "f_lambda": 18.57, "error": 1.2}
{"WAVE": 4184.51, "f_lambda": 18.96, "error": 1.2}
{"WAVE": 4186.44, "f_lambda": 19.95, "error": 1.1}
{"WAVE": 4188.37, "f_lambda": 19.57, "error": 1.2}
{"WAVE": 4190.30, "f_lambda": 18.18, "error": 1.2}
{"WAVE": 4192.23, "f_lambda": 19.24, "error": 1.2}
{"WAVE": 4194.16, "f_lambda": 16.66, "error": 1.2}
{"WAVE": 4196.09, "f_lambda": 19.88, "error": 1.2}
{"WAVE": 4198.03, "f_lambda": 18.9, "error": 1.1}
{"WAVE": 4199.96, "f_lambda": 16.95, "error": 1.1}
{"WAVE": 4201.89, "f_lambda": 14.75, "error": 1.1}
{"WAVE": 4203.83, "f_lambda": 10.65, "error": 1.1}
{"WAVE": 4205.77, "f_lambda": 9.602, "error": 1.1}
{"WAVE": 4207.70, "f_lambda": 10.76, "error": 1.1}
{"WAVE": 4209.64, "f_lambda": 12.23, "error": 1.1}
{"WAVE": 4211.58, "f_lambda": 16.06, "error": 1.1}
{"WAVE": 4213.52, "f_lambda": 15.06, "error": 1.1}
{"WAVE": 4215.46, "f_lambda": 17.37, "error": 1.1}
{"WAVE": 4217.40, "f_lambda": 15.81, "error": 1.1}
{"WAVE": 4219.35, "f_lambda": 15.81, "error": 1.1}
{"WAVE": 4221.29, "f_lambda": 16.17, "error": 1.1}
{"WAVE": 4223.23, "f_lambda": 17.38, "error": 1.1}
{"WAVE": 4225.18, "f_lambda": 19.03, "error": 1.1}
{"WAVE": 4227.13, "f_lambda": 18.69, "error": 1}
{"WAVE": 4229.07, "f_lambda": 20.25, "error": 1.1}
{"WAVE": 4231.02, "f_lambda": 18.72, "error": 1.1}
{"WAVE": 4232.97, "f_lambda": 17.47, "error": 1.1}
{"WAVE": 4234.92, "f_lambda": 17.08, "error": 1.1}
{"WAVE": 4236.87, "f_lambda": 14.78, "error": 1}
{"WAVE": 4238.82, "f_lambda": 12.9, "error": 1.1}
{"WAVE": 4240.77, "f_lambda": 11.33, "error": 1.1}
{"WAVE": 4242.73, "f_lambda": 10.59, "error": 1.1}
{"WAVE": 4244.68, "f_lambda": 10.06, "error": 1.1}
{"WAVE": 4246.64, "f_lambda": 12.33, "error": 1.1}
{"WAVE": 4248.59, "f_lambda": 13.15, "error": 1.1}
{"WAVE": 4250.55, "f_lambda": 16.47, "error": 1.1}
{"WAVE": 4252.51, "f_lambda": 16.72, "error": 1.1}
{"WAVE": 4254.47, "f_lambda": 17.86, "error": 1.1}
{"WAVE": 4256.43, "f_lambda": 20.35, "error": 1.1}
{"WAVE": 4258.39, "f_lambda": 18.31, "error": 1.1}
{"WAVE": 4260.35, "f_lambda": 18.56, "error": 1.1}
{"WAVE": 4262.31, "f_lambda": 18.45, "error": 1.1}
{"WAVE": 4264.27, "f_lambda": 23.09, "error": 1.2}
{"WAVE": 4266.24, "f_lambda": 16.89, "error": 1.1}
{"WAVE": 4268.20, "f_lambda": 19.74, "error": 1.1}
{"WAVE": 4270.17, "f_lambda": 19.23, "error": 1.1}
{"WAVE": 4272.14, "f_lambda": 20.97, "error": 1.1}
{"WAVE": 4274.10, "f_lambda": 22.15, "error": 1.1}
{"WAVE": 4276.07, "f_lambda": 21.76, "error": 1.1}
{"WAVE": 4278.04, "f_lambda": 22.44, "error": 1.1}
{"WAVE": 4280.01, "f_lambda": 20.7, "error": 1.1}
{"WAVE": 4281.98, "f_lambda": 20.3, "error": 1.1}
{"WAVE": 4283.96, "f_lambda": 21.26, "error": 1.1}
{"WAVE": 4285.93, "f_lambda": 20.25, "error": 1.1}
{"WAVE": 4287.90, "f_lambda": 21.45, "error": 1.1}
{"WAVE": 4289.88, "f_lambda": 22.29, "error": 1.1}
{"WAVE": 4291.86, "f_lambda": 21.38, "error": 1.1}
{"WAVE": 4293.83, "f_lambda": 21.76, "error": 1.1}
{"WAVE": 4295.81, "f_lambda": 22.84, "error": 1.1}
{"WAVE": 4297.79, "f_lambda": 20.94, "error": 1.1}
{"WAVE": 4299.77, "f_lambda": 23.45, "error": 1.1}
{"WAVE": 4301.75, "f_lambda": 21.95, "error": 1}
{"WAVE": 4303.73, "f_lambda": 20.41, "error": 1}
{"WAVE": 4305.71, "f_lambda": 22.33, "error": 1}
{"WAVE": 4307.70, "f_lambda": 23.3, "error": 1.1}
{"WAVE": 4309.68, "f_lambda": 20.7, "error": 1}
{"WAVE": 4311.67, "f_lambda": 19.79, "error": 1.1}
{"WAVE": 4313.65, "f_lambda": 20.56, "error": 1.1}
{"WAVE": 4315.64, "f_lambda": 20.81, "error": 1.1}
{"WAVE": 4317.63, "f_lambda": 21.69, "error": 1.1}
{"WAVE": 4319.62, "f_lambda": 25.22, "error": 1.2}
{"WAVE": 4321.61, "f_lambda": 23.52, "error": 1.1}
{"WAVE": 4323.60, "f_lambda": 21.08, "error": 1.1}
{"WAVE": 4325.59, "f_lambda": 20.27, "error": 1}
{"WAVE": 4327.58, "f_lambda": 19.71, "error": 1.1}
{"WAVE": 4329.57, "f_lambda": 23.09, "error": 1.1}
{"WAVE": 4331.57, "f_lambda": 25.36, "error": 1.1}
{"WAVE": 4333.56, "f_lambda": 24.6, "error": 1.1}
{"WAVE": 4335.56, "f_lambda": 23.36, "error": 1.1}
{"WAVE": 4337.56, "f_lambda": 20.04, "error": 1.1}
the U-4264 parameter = -0.18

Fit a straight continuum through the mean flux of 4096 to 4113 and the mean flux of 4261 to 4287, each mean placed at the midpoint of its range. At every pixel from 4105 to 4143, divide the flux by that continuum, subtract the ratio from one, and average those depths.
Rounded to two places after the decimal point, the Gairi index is -0.22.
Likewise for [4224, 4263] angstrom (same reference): 0.16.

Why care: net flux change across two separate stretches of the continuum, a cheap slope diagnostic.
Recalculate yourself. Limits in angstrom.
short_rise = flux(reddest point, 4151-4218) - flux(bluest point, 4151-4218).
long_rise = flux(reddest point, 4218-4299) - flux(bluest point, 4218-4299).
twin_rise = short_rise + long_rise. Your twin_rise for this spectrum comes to 6.4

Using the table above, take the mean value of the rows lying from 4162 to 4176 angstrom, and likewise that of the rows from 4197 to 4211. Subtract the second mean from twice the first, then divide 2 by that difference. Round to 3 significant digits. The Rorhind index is 0.102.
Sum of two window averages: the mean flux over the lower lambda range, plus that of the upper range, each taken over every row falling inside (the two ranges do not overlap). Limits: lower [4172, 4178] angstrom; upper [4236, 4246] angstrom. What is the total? 30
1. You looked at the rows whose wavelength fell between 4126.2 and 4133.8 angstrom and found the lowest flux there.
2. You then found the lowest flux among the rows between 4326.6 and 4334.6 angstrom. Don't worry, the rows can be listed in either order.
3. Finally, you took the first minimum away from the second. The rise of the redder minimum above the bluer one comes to 4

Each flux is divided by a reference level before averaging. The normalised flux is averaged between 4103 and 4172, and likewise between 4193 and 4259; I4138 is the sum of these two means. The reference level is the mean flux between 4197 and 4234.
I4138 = 2.01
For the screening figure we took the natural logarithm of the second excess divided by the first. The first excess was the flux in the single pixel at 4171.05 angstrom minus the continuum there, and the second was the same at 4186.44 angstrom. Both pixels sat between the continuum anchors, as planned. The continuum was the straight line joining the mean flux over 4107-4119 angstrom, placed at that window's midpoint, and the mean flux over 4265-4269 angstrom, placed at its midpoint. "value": 2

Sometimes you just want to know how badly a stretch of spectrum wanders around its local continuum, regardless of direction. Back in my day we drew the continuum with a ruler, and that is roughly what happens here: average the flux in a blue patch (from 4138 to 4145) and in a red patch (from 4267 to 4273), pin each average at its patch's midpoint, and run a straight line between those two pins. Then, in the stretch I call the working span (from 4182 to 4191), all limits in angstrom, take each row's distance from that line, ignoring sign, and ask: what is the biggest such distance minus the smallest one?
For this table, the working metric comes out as 1.9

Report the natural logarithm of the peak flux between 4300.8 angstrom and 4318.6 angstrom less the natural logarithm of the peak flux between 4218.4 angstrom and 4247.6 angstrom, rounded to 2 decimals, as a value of 0.14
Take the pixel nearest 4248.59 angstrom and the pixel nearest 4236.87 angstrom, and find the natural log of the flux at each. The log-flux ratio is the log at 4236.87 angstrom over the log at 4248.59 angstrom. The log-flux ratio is 1.05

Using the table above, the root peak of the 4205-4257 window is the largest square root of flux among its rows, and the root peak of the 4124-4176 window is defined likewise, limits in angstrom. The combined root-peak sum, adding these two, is 9.06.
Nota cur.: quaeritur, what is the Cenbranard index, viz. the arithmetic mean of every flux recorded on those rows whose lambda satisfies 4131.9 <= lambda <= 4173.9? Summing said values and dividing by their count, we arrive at 17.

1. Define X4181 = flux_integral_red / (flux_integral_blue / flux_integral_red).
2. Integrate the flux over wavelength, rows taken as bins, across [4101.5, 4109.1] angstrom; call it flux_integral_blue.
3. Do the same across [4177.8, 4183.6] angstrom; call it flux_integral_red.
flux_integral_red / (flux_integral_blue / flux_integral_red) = 122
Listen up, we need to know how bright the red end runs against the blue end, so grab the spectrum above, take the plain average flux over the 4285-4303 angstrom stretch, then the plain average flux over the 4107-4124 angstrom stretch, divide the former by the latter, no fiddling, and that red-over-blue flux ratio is 1.33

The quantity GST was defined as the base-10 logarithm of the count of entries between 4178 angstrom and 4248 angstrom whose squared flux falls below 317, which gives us 1.34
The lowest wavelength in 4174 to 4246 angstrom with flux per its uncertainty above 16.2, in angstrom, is 4186.44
